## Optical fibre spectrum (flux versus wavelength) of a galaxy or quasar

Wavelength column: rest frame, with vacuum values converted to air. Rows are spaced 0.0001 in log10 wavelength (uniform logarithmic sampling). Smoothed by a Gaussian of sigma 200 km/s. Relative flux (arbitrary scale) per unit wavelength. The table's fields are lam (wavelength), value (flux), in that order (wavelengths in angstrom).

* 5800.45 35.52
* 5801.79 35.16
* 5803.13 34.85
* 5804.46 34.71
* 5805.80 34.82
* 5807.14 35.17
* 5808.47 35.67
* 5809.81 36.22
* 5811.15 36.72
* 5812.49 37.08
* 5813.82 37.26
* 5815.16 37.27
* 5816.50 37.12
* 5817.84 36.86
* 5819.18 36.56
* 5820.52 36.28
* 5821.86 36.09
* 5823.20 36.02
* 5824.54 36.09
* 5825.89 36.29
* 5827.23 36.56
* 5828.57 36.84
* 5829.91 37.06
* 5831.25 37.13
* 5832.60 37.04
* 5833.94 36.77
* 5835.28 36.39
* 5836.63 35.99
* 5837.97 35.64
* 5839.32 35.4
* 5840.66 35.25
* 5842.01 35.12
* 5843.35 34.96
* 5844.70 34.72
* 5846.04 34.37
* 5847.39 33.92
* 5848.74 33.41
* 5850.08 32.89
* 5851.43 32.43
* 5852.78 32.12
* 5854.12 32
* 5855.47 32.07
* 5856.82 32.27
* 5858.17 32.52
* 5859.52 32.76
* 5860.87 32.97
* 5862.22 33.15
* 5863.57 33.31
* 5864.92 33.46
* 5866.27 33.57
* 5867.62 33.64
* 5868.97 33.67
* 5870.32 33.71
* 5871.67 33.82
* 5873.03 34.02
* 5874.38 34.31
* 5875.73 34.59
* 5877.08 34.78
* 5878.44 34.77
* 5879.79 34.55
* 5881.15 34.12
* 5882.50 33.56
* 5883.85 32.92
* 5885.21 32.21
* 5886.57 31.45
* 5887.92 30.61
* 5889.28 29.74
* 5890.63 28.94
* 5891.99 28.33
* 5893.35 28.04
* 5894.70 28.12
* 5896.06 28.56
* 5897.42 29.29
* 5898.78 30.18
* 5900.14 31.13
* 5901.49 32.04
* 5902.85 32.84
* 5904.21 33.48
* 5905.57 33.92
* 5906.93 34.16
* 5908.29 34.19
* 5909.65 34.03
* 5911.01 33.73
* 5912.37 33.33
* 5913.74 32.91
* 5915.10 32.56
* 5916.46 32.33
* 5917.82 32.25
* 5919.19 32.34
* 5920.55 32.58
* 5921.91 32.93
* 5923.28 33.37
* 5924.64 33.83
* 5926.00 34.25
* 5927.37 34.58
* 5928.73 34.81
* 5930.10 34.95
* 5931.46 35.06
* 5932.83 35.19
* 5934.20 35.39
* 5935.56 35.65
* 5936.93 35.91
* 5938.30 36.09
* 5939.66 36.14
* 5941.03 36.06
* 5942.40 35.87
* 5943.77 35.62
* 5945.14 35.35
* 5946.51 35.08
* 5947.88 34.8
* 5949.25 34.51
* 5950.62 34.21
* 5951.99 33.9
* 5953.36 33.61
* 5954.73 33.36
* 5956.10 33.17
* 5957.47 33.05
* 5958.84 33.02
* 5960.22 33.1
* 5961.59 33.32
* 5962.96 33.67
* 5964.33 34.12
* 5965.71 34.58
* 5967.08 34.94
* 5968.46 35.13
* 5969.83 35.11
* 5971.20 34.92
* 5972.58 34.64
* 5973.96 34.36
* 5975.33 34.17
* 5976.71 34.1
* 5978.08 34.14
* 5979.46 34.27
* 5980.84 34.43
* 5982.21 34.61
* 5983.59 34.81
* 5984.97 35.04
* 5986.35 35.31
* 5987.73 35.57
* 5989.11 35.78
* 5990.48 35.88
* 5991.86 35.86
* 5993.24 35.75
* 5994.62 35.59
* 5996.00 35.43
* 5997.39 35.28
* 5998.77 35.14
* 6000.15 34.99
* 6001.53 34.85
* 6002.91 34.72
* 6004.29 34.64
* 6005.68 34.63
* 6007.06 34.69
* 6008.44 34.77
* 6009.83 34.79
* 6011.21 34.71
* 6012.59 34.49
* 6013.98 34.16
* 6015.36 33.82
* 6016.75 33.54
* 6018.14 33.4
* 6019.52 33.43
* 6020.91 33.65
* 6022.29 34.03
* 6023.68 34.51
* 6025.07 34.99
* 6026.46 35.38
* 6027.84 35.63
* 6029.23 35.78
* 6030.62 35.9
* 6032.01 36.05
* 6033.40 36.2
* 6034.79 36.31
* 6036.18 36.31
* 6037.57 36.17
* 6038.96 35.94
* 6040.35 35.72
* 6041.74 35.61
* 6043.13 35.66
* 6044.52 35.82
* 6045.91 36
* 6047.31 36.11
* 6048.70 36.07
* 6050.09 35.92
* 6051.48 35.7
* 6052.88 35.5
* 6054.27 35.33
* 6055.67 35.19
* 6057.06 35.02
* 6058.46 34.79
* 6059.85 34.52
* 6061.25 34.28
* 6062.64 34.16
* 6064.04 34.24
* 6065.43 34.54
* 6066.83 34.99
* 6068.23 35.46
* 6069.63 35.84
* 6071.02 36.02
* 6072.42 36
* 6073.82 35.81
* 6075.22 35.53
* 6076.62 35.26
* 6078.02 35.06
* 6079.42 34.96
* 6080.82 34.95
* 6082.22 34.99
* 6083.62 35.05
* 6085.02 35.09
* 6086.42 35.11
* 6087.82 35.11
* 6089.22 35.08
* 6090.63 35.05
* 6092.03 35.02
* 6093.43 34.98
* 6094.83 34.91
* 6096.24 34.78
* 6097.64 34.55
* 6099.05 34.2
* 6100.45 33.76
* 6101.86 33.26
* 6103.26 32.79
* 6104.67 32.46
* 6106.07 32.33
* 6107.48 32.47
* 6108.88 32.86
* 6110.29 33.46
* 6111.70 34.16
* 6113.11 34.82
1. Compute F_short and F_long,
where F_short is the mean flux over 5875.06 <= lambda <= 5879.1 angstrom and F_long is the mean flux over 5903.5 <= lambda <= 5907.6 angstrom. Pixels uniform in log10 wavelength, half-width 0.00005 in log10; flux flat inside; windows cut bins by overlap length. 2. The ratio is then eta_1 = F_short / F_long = 1.03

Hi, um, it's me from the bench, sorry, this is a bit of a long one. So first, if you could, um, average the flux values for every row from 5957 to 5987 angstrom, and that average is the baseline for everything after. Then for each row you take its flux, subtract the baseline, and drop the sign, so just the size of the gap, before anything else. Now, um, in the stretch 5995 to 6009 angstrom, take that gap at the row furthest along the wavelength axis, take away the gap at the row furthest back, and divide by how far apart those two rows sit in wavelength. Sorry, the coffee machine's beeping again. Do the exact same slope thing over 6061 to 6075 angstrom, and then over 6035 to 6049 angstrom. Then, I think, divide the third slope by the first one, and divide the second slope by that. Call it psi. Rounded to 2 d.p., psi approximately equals 0.32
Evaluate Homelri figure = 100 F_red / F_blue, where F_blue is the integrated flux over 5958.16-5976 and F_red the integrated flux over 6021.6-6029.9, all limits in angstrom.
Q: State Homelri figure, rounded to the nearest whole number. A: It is 48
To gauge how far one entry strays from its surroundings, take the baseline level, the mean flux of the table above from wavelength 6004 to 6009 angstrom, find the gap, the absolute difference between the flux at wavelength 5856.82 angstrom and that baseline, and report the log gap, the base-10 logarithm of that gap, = 0.38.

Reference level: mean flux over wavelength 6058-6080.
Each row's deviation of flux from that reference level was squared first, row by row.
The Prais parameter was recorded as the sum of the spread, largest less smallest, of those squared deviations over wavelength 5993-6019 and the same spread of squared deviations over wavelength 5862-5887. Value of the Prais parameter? 16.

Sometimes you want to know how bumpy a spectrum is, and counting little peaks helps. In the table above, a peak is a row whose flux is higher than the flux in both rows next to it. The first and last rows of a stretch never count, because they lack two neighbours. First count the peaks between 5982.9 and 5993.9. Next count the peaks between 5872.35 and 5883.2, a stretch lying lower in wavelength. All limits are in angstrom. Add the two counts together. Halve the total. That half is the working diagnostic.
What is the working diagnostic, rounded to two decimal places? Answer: 1.00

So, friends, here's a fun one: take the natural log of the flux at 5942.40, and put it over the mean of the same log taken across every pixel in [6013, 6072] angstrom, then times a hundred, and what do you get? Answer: 100.6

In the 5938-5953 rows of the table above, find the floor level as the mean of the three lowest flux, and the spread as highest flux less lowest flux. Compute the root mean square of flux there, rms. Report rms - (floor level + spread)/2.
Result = 17.0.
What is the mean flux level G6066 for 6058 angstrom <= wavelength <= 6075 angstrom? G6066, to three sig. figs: 35.1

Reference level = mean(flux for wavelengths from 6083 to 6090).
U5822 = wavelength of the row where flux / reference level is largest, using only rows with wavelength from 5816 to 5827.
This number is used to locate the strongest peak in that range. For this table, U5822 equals 5816.50 angstrom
